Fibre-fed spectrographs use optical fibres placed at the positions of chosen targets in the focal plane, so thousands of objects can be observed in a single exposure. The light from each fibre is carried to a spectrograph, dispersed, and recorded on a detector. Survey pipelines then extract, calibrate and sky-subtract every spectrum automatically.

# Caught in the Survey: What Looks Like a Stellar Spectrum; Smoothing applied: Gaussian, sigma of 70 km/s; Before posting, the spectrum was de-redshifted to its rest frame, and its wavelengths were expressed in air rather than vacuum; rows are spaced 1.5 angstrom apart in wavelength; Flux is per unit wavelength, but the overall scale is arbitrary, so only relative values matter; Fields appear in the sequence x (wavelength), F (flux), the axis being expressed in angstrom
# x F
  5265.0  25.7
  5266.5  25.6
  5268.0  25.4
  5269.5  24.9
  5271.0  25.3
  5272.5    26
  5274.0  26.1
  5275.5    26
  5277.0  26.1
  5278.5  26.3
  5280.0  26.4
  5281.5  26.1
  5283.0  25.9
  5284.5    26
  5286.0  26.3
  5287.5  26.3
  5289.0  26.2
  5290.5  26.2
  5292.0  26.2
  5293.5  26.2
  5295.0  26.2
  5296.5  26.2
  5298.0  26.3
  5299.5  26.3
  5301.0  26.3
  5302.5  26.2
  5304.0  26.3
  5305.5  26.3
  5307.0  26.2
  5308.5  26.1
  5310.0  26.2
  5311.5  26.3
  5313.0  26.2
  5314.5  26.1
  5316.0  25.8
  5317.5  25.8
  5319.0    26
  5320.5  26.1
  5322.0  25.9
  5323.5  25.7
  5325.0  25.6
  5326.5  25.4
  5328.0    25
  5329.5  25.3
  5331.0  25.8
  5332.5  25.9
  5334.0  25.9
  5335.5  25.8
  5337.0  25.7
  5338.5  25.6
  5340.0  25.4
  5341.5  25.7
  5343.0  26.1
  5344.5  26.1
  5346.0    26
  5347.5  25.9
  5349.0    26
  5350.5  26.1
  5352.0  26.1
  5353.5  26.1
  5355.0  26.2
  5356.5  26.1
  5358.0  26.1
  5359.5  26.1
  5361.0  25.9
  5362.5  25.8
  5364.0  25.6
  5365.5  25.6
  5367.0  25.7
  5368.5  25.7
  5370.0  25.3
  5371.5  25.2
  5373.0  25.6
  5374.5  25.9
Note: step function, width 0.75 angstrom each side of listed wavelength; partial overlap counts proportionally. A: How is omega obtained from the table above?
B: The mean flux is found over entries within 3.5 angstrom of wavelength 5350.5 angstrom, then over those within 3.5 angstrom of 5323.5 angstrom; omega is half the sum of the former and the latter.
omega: 25.9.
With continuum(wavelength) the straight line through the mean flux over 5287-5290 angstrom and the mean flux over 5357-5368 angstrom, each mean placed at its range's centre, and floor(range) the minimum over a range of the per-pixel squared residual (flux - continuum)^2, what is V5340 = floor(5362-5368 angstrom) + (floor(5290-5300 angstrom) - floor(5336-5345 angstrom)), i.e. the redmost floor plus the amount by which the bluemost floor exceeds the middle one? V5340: -0.025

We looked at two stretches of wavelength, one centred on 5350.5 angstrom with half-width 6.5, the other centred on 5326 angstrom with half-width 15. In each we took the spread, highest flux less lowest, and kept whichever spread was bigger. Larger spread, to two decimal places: 1.30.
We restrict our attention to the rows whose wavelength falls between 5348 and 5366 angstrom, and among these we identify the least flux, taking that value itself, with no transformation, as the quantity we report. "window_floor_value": 25.6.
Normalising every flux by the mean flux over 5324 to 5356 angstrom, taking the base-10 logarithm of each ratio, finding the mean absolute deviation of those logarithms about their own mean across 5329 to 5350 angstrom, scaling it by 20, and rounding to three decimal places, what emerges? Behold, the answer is 0.063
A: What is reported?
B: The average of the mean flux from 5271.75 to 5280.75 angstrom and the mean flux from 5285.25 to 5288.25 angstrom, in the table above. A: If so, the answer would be 26.2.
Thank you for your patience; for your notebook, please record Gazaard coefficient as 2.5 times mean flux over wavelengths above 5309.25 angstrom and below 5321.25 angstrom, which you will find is 65.2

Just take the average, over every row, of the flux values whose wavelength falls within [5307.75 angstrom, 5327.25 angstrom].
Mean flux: 25.9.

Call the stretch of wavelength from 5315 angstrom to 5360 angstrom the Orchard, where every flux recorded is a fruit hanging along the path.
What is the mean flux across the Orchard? 25.8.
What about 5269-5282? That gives 25.9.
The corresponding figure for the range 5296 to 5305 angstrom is 26.3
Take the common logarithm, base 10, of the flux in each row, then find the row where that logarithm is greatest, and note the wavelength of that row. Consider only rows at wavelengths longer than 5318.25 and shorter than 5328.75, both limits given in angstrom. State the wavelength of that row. 5320.5 angstrom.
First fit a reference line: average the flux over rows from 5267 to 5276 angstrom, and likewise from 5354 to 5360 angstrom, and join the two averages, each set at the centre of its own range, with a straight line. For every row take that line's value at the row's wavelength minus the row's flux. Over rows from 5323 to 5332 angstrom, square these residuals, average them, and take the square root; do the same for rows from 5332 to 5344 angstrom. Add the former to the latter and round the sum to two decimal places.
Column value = 0.87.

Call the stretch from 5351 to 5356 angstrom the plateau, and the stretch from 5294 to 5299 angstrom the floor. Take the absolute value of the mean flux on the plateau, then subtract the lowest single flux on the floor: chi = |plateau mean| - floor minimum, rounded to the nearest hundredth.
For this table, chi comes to -0.07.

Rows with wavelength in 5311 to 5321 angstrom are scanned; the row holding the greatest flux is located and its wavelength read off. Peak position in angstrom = 5311.5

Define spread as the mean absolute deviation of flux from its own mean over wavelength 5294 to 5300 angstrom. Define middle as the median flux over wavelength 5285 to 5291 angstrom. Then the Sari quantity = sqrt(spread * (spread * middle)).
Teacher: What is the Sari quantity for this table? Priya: 0.26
